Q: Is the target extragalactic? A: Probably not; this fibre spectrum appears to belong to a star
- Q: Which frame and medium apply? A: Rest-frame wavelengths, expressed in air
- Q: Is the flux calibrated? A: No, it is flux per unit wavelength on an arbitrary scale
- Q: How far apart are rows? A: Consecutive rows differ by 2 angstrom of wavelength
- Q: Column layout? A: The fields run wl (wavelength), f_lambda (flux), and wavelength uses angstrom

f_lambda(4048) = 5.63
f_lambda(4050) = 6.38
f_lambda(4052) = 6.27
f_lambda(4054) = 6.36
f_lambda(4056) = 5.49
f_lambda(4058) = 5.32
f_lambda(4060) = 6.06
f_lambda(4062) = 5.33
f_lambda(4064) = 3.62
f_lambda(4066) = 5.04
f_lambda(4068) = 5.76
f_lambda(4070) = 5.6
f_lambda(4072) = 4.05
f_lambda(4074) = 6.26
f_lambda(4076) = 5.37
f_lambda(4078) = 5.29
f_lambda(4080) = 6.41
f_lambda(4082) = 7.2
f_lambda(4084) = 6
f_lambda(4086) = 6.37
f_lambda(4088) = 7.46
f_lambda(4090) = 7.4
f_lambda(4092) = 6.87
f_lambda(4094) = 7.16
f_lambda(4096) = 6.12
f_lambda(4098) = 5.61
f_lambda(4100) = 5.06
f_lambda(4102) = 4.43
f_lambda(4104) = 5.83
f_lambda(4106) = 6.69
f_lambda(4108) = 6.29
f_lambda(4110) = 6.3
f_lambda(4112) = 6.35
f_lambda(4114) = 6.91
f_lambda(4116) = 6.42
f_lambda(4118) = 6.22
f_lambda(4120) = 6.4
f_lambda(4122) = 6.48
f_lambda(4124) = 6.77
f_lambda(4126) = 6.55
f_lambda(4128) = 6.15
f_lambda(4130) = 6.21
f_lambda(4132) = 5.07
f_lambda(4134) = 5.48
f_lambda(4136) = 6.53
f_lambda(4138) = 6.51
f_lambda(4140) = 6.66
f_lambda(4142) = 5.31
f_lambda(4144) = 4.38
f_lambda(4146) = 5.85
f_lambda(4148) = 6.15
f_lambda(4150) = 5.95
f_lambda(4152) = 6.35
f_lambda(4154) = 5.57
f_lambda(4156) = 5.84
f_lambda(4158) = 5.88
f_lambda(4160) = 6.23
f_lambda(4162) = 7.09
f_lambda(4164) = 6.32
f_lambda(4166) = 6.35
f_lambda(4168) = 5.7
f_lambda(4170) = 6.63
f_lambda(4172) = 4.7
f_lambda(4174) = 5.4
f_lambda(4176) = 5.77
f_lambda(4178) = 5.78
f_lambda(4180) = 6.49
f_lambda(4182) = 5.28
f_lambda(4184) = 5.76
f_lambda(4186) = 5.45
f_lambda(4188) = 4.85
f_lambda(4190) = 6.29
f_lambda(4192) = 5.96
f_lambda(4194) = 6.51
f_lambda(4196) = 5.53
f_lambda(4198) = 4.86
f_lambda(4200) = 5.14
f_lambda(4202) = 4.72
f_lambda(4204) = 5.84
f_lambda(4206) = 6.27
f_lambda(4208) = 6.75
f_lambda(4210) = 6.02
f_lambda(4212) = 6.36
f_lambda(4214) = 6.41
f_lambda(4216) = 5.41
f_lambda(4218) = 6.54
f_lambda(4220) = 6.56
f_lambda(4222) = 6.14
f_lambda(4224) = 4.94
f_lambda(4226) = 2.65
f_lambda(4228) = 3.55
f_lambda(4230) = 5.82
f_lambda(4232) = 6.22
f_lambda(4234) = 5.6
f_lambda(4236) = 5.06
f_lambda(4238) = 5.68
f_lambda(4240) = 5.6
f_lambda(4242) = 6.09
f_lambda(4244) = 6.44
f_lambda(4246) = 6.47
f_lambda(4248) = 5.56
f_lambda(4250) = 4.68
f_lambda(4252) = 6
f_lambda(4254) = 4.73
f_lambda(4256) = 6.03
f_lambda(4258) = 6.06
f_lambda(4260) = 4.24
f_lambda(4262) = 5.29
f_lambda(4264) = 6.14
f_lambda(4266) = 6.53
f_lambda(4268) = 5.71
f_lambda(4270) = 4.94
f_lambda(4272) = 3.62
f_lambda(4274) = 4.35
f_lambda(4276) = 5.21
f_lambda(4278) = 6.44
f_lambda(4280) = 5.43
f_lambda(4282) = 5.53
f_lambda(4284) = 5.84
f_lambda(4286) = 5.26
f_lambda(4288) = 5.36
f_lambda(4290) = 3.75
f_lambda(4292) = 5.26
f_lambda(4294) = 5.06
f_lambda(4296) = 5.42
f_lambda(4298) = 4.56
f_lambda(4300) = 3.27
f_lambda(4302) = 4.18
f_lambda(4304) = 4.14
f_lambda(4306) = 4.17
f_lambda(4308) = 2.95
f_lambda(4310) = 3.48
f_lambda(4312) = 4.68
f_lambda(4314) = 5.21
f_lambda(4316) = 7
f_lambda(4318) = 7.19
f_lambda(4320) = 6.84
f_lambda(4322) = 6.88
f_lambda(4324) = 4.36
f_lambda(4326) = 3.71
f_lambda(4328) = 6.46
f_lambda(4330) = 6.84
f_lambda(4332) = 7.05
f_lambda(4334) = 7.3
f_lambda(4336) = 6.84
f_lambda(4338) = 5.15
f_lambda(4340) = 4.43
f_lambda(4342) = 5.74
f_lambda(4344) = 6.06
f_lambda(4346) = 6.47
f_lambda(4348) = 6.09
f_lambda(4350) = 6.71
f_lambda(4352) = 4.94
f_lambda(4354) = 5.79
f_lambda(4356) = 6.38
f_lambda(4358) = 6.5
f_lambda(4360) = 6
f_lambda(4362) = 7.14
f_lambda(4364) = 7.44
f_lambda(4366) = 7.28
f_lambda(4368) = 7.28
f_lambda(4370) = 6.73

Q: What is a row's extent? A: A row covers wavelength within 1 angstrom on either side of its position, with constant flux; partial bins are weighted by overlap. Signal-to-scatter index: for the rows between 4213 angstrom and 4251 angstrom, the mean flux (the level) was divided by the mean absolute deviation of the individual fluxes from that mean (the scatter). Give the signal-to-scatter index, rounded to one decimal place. 7.5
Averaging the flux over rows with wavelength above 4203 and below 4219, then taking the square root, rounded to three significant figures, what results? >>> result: 2.49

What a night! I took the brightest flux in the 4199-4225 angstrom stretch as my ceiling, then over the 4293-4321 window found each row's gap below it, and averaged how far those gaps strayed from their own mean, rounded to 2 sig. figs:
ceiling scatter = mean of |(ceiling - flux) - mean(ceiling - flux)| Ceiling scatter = 1.1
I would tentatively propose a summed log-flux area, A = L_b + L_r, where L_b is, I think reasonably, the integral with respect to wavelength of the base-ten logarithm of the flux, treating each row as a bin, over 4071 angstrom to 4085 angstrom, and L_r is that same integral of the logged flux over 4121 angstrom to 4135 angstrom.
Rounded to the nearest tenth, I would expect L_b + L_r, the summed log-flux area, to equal 21.6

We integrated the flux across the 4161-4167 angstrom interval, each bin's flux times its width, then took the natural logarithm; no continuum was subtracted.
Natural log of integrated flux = 3.68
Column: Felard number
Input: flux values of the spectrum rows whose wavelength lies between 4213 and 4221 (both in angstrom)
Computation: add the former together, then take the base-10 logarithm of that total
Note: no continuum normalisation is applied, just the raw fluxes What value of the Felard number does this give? 1.4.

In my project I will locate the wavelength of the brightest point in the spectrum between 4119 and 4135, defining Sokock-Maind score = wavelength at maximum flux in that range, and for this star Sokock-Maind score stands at 4124 angstrom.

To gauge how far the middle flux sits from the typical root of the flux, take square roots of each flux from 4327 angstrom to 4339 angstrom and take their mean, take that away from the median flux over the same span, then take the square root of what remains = 2.07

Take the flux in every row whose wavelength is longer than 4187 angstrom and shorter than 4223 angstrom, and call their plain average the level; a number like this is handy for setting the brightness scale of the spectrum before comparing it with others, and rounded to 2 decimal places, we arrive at 5.90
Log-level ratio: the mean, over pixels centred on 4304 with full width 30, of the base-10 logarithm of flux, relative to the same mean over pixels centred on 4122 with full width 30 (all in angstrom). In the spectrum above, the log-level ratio 0.83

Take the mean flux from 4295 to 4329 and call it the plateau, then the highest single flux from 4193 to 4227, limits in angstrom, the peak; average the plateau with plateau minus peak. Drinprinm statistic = 1.6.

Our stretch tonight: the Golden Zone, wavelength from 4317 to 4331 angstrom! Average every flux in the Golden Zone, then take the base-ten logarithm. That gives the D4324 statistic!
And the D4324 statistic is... 0.781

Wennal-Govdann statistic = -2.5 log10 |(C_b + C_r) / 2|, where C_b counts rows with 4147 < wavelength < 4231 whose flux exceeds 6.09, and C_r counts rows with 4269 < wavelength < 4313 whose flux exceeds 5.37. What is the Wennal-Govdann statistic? -2.6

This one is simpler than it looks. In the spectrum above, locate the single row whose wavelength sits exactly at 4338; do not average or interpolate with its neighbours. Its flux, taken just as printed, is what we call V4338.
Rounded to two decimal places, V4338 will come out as 5.15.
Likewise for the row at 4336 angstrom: 6.84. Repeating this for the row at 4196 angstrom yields 5.53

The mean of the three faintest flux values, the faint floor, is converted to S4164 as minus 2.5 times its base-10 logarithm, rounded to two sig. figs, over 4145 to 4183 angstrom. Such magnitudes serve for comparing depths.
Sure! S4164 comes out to -1.8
